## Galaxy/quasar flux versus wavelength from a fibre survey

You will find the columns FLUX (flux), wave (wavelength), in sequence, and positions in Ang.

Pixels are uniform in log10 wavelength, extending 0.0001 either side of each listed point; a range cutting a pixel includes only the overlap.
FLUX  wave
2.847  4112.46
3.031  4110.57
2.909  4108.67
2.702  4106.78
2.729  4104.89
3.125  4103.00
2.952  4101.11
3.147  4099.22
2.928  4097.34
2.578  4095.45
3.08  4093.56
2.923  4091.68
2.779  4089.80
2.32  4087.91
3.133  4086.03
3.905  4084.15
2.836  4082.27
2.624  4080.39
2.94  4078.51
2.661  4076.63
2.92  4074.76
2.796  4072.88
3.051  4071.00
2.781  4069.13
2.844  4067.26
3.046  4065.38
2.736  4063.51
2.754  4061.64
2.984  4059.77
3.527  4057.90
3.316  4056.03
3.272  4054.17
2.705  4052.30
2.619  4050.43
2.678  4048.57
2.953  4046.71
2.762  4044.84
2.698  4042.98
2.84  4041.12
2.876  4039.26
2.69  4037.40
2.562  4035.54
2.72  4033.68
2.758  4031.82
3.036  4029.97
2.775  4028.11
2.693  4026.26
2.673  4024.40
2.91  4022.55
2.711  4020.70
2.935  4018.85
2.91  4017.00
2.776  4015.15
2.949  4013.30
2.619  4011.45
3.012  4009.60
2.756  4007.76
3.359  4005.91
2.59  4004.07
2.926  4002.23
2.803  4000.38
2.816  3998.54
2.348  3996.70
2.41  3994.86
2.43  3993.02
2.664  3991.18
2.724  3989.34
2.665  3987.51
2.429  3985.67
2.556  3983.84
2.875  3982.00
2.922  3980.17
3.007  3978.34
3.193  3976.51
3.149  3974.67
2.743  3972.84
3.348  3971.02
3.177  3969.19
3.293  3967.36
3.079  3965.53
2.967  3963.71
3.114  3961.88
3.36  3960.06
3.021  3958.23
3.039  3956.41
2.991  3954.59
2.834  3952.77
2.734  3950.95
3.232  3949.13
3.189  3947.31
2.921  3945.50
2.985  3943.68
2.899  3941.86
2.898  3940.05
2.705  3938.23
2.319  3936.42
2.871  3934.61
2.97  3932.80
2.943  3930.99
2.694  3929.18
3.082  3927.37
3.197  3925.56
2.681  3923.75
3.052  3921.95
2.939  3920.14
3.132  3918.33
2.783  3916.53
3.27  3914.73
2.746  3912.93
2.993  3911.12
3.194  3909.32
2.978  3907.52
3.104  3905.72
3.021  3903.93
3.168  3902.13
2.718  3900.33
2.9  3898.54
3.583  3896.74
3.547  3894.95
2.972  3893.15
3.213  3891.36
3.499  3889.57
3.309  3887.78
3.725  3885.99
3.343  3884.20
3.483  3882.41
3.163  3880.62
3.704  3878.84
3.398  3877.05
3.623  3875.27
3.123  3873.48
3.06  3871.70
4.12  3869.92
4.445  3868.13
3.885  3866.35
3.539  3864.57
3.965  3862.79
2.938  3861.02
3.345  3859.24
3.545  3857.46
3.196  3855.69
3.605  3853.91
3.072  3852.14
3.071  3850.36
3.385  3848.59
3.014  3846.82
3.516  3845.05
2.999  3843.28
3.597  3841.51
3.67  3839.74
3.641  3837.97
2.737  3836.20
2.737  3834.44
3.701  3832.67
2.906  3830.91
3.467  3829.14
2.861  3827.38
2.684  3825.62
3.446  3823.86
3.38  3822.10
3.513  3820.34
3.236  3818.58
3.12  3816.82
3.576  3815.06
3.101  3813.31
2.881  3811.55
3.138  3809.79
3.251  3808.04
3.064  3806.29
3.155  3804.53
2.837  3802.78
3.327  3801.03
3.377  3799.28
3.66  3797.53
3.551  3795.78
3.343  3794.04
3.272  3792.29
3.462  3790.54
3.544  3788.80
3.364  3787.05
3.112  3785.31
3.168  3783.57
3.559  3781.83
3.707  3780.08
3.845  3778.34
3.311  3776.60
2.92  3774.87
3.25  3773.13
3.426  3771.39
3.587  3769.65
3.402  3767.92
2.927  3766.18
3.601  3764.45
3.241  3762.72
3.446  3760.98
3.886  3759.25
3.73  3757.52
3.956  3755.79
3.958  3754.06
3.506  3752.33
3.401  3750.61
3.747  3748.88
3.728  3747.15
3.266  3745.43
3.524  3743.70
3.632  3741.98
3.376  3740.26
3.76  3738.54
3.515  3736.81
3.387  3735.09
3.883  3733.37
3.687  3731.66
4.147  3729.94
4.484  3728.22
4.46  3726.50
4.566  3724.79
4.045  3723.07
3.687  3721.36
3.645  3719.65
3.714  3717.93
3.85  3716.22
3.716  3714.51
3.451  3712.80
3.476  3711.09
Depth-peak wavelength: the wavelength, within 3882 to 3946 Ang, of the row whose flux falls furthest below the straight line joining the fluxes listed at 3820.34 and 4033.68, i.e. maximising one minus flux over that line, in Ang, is 3936.42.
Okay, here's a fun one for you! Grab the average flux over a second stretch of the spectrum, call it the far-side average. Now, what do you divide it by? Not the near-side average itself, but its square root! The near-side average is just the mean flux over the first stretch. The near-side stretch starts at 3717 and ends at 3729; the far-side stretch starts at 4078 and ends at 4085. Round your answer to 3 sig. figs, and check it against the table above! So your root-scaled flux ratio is 1.52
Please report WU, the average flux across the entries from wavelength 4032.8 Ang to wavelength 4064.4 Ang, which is 2.86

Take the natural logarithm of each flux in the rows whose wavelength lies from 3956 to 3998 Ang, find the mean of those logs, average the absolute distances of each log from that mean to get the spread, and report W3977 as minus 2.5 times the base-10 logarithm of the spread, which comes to 2.56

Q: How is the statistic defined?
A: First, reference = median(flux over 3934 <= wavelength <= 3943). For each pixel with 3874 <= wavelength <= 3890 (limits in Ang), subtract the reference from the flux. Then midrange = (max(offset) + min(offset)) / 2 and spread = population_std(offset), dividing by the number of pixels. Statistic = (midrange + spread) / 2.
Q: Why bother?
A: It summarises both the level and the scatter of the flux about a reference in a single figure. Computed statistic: 0.38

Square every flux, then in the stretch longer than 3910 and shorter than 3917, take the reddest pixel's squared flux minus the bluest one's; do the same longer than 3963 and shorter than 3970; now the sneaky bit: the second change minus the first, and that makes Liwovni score 3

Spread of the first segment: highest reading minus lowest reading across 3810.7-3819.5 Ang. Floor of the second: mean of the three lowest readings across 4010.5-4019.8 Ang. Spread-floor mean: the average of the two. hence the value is 1.73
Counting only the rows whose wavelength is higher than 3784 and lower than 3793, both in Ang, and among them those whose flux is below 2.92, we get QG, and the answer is 0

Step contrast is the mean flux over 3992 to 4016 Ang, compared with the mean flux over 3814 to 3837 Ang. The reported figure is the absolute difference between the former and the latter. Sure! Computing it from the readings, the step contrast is 0.43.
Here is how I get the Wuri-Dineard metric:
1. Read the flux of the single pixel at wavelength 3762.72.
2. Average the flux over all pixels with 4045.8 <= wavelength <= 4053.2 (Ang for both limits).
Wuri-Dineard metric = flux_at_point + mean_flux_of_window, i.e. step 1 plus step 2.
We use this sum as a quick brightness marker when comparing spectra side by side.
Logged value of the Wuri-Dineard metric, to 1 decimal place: 6.0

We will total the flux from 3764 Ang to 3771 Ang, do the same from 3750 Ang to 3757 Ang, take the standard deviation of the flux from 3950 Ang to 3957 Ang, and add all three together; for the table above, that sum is 28.5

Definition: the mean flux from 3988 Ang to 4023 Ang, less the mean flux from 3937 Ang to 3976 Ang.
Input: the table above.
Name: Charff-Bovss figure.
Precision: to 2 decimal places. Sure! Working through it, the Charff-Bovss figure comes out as -0.26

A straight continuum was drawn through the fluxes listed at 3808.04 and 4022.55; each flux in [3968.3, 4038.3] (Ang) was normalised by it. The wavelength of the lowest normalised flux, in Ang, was 3996.70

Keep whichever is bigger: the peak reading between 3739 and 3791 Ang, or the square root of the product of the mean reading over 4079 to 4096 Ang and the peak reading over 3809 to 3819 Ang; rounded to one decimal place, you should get 4.0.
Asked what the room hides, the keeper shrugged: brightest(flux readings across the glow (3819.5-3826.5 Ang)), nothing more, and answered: 3.513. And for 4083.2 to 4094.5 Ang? 3.905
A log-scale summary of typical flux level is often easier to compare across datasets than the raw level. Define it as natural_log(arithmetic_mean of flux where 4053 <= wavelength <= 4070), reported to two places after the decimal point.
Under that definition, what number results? 1.11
